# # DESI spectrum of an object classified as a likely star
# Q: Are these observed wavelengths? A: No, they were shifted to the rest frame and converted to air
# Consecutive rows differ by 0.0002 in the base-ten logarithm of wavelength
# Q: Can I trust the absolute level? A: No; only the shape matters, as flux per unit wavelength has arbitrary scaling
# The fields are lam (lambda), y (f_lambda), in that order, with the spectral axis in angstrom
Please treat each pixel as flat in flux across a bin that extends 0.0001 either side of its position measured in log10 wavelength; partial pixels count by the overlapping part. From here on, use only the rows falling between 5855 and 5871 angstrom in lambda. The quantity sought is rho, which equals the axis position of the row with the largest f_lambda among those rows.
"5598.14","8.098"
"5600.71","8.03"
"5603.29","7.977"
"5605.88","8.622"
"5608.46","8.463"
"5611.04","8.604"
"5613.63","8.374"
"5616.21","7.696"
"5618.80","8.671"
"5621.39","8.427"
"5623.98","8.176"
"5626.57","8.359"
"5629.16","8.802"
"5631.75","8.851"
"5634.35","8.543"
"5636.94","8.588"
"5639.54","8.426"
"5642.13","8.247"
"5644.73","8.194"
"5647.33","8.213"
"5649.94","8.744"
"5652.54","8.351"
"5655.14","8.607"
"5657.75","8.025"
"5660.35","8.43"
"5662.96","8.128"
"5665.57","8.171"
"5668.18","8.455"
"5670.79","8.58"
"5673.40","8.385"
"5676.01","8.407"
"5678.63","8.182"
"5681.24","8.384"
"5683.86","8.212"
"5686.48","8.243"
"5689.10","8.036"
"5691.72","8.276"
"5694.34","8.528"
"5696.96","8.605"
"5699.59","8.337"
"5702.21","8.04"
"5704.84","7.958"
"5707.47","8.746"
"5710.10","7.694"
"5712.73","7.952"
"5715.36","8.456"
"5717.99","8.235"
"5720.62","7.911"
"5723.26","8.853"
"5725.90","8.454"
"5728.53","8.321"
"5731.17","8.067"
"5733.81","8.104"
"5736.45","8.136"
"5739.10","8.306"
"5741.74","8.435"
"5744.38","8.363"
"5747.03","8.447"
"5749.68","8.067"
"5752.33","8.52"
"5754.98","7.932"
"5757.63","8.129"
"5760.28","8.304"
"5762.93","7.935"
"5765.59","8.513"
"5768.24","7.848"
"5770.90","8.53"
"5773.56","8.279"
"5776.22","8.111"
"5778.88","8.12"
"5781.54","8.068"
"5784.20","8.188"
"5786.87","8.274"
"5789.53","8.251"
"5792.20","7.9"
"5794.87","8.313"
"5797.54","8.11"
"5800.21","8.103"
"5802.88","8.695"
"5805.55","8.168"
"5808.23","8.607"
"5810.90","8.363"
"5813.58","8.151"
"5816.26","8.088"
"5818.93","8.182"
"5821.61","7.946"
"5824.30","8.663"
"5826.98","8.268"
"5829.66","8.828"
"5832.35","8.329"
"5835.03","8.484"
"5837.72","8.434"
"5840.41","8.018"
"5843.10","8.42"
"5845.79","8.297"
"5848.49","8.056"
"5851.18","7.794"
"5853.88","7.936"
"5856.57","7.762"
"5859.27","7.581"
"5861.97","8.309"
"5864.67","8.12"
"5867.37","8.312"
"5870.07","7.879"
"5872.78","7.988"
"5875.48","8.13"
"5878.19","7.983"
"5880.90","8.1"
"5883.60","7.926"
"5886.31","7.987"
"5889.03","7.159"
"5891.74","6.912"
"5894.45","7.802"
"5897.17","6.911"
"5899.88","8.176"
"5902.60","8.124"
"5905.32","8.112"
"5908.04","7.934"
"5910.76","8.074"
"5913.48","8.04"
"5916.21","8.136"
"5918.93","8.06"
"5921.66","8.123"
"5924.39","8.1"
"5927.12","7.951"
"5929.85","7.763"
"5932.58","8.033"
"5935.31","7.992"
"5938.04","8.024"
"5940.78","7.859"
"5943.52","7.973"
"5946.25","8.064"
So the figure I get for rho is 5867.37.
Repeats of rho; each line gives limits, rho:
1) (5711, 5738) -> 5723.26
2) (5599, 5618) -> 5605.88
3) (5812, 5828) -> 5824.30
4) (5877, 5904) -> 5899.88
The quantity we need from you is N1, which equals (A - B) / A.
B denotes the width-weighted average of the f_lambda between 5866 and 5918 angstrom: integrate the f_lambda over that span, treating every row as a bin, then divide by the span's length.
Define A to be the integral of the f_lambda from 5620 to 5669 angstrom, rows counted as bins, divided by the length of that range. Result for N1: 0.06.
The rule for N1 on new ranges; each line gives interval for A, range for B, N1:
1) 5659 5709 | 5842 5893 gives 0.05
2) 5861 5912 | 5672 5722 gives -0.04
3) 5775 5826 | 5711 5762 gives 0.00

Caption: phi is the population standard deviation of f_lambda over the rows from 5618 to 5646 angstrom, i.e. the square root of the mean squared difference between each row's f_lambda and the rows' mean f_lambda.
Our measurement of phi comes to 0.22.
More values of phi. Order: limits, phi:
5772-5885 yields 0.25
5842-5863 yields 0.28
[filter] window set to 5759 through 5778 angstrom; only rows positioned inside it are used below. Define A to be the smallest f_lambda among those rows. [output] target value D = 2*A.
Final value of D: 15.70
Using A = 7.848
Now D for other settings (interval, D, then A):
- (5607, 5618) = 15.39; 7.696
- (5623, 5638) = 16.35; 8.176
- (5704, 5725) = 15.39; 7.694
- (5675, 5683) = 16.36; 8.182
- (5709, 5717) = 15.39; 7.694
